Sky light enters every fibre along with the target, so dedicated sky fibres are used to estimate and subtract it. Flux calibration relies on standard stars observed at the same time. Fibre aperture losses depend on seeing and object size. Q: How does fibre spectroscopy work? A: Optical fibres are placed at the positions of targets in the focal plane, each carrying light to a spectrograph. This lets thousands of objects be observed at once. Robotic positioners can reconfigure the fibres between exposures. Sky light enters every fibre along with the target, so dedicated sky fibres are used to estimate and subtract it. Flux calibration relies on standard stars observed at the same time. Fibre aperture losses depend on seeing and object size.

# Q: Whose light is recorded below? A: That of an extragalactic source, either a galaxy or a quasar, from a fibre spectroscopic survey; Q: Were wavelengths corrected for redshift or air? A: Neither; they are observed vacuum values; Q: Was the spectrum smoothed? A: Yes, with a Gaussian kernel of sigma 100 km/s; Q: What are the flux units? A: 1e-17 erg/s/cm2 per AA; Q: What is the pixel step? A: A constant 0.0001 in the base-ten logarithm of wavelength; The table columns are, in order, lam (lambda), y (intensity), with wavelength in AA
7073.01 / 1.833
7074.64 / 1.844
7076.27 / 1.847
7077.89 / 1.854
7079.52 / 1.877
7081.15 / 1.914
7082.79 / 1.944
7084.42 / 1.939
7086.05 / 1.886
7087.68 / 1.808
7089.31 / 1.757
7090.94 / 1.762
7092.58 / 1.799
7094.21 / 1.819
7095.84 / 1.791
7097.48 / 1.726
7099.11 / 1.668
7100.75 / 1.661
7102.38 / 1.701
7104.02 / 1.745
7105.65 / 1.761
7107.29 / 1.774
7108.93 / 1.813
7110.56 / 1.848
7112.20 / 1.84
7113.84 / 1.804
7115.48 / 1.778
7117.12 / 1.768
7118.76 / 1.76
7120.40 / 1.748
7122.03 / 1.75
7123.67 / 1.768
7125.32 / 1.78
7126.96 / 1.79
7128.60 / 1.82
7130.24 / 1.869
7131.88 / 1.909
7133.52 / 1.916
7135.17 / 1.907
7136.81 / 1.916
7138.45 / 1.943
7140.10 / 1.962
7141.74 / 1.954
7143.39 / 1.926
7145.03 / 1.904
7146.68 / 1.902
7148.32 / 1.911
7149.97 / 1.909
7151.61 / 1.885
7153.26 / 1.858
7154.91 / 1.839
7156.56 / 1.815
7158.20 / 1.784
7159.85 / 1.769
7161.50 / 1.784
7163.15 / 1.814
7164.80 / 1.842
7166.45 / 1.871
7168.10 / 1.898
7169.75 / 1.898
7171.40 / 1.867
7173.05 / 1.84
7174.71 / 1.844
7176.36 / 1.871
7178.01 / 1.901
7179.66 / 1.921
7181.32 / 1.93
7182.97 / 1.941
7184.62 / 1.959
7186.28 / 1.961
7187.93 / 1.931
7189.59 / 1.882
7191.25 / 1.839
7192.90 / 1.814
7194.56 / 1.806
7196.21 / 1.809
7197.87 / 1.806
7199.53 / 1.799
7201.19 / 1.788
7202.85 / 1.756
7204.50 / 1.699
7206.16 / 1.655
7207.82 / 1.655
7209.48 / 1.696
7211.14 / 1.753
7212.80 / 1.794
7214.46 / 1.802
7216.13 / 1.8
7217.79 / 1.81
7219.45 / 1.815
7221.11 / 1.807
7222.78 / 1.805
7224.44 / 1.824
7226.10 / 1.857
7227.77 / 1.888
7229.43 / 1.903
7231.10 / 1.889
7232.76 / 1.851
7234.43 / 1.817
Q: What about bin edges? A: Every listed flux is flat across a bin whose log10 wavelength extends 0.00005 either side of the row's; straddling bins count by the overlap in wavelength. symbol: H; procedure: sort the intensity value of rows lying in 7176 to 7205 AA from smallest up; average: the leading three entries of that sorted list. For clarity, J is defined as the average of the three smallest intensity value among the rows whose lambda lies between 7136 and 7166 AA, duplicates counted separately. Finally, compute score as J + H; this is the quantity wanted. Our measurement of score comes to 3.53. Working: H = 1.75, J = 1.78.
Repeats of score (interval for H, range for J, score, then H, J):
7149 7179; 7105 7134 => 3.53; 1.78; 1.75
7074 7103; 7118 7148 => 3.43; 1.68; 1.75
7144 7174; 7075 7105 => 3.46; 1.78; 1.68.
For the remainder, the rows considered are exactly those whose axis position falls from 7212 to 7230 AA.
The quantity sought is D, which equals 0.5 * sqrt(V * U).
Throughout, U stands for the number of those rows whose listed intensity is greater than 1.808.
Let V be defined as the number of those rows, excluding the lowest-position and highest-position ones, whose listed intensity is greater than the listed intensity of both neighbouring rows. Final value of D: 1.7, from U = 6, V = 2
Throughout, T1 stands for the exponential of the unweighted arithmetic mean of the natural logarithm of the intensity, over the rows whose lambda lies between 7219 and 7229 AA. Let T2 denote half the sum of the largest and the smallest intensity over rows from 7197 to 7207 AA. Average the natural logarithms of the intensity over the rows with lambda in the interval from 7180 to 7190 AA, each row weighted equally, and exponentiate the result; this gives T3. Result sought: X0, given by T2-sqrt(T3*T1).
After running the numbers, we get -0.15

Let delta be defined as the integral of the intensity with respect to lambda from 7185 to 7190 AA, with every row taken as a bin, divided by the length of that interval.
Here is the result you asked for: 1.93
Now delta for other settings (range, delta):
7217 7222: 1.81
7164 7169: 1.87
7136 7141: 1.94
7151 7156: 1.85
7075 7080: 1.86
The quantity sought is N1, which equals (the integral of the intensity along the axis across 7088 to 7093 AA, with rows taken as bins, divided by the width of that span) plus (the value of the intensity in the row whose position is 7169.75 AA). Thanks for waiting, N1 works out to 3.67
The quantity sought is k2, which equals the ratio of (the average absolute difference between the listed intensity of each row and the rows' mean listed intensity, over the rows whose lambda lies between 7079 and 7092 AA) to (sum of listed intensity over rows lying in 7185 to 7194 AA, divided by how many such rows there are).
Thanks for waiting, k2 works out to 0.0339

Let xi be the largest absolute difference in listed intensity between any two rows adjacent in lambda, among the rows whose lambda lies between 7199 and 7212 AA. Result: 0.057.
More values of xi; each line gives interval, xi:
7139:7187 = 0.031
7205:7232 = 0.057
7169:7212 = 0.057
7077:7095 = 0.078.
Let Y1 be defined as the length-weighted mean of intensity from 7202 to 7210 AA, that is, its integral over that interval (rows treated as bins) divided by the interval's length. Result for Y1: 1.69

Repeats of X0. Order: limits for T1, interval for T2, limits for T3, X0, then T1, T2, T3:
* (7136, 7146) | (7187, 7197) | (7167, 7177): -0.03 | 1.93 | 1.87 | 1.87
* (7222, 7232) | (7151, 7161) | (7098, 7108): 0.04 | 1.86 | 1.83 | 1.72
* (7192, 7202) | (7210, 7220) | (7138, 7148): -0.08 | 1.80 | 1.78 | 1.93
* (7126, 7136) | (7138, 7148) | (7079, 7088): 0.05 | 1.87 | 1.93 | 1.89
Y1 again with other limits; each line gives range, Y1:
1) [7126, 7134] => 1.86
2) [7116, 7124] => 1.76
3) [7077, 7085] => 1.90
